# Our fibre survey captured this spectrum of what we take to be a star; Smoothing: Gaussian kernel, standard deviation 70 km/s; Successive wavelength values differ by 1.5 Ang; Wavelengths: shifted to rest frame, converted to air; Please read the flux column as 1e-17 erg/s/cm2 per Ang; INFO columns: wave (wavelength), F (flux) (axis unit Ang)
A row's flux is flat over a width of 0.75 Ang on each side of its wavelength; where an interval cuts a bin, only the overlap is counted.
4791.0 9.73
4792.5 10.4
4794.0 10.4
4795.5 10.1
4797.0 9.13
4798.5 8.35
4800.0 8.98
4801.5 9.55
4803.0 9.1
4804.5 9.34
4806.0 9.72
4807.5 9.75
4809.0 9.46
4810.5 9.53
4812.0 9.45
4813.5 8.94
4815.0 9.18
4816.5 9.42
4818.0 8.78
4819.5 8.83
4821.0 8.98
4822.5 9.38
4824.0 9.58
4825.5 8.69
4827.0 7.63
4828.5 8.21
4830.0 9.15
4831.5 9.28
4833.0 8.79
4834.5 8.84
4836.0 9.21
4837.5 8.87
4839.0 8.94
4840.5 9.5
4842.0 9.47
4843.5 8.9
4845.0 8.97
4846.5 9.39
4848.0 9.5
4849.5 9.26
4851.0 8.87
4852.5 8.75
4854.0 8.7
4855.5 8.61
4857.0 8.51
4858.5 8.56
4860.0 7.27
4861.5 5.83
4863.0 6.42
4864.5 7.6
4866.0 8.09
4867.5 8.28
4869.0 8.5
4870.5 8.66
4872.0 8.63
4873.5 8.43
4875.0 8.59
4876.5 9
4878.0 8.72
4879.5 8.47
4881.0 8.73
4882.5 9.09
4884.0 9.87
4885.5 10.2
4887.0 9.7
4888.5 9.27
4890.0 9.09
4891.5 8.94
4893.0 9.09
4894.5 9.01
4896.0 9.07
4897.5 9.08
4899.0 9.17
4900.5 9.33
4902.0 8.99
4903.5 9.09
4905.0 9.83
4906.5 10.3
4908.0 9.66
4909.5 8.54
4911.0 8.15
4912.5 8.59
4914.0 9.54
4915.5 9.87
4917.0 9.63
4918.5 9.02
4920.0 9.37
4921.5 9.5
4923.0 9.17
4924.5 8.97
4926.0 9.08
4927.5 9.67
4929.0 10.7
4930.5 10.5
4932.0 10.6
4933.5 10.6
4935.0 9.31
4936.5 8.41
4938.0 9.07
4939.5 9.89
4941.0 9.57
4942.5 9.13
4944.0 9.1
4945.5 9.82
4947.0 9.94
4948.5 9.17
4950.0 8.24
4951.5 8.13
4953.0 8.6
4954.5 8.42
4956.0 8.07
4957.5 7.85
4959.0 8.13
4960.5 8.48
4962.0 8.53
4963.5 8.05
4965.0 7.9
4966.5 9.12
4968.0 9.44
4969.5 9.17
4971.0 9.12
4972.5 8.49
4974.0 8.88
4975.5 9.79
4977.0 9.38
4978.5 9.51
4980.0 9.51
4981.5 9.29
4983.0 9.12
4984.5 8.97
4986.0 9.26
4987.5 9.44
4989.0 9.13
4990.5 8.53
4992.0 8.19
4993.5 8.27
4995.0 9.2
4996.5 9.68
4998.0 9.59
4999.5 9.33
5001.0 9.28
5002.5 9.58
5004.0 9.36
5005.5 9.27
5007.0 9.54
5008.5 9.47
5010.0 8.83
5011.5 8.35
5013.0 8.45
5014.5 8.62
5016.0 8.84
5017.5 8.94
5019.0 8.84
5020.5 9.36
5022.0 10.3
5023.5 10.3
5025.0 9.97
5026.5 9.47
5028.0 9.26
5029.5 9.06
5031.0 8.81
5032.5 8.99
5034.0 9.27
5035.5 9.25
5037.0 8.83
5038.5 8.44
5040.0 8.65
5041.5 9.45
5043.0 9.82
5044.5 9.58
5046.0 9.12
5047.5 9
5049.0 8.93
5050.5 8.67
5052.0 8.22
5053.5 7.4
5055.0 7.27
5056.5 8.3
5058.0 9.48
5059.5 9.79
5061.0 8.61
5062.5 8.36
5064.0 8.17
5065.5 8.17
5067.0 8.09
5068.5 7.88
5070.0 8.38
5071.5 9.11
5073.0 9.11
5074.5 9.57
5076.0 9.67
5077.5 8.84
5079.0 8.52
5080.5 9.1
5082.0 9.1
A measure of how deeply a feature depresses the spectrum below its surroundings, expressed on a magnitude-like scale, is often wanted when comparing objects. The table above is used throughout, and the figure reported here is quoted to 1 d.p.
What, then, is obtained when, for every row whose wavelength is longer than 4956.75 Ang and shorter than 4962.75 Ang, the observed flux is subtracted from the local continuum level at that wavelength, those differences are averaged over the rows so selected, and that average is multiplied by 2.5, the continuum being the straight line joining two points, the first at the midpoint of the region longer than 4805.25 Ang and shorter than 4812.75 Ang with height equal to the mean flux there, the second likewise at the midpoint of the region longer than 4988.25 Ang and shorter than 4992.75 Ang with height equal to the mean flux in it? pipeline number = 1.3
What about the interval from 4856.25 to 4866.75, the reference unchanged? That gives 4.6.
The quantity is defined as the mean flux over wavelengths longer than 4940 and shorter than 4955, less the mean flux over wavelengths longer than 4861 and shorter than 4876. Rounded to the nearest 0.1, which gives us 1.1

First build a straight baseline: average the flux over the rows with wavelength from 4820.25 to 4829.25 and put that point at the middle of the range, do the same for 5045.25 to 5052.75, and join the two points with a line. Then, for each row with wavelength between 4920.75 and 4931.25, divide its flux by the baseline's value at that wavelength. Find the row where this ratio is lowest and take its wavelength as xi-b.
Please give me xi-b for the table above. 4924.5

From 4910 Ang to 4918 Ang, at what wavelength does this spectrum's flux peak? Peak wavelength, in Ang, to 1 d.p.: 4915.5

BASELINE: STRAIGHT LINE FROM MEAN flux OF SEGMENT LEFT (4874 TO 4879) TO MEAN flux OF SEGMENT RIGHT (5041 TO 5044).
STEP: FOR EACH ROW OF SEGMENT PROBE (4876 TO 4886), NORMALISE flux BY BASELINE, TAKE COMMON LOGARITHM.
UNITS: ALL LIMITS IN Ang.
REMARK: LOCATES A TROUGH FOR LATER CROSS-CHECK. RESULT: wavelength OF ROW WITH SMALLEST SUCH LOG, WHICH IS 4879.5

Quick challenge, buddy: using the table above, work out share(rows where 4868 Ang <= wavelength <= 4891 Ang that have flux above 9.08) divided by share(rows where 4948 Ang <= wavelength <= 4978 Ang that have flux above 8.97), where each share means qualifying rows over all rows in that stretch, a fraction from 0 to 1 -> 1.1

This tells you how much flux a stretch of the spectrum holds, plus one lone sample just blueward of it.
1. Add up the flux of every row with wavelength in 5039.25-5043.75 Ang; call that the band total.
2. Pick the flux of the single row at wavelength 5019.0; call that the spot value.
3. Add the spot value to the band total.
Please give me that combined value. 36.8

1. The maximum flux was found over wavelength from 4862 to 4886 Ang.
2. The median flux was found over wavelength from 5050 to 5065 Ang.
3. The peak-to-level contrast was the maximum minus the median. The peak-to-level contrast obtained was 1.9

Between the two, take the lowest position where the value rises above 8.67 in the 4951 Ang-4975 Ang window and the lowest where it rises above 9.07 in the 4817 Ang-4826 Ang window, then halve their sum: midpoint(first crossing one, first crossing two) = 4894.5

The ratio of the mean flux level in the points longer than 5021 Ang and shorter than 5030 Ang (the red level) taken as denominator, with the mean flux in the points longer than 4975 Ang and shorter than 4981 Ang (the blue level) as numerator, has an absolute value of 0.98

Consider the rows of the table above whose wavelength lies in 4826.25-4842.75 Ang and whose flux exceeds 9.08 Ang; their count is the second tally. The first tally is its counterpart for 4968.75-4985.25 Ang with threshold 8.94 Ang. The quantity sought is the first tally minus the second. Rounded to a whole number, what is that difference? 4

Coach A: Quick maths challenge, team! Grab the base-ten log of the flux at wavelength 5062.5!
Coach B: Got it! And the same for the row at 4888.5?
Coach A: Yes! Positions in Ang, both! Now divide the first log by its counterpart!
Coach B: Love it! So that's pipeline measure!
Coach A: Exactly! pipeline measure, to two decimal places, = 0.95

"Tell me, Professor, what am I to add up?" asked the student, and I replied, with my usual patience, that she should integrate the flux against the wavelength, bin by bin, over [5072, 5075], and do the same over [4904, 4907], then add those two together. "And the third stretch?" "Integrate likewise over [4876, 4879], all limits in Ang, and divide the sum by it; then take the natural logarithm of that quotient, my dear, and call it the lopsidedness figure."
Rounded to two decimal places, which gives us 0.78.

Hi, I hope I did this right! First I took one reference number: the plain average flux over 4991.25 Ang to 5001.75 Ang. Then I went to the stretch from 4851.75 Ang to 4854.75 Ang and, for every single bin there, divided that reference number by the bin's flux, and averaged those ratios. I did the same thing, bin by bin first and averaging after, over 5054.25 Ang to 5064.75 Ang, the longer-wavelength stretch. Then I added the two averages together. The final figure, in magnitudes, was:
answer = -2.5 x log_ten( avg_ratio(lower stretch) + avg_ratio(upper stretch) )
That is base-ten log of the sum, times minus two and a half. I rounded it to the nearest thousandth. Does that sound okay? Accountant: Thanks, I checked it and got -0.810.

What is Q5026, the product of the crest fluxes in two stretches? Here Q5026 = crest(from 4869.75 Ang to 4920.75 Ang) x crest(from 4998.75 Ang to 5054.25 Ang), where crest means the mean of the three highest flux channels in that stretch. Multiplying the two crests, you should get 103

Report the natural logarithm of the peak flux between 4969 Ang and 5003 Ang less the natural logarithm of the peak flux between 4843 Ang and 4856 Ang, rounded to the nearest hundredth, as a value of 0.03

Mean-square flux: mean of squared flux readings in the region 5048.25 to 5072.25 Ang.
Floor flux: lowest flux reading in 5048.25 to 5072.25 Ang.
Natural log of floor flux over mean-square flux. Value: -2.29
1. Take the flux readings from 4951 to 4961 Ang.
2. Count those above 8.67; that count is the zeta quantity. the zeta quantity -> 0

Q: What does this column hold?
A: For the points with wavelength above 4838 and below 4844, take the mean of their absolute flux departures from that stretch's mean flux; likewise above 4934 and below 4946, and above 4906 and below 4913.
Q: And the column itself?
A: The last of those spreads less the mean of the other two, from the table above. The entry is 0.42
